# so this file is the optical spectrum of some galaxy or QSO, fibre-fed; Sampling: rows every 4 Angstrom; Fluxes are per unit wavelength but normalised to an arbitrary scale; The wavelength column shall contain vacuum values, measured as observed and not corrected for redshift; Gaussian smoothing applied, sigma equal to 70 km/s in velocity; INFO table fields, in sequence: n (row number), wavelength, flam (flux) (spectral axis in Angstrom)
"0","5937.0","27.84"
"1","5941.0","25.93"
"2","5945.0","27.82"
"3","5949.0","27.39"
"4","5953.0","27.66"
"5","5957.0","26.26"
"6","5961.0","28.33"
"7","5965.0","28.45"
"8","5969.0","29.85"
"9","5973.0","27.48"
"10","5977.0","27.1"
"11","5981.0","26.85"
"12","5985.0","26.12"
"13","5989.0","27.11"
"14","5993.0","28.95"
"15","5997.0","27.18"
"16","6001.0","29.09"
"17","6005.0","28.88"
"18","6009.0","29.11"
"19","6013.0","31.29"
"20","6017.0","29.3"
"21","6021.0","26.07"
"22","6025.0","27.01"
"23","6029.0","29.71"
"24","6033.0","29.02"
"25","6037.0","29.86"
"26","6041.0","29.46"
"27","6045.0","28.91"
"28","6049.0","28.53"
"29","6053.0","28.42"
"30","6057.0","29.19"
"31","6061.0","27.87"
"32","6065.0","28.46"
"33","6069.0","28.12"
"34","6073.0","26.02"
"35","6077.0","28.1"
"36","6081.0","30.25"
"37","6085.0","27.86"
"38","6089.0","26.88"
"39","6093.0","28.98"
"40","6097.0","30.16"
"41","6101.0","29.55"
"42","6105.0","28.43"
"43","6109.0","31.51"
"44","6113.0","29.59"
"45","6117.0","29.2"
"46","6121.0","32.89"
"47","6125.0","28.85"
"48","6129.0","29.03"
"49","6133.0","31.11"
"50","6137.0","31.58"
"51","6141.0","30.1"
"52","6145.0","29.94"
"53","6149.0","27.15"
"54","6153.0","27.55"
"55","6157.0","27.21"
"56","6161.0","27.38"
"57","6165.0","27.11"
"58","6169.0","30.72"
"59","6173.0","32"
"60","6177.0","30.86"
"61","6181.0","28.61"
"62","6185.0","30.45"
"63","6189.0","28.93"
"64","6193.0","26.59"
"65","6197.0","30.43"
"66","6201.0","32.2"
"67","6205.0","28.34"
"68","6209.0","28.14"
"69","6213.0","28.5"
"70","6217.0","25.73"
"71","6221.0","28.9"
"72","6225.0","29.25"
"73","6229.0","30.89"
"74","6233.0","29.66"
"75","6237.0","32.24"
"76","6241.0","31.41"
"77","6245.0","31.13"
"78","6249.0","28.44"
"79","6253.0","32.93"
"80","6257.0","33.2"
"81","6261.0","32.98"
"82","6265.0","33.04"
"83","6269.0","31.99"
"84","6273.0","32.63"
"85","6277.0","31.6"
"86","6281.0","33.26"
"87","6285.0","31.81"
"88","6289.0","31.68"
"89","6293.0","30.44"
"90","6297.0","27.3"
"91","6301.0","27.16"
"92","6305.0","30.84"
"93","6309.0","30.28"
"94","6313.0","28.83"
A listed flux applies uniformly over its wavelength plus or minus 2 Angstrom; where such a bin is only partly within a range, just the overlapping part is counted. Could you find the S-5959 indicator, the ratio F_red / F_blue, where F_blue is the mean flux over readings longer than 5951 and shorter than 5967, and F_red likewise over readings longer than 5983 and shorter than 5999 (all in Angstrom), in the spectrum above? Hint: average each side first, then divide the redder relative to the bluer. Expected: 0.99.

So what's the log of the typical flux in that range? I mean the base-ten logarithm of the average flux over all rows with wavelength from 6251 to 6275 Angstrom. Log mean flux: 1.516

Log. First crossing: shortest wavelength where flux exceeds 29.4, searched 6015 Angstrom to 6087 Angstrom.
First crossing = 6029.0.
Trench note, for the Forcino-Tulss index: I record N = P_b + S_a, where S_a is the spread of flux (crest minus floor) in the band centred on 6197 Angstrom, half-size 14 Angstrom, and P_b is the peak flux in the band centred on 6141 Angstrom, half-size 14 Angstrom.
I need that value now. 37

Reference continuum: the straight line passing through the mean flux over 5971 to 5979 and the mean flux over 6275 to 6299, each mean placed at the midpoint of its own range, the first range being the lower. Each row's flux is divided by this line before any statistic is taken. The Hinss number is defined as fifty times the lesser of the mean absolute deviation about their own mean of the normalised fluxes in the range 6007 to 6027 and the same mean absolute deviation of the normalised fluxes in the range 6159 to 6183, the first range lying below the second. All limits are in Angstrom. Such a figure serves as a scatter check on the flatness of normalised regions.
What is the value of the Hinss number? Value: 2.9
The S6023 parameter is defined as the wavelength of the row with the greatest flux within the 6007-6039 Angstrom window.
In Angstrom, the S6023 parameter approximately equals 6013.0 Angstrom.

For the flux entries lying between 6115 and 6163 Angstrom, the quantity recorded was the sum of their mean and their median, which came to 58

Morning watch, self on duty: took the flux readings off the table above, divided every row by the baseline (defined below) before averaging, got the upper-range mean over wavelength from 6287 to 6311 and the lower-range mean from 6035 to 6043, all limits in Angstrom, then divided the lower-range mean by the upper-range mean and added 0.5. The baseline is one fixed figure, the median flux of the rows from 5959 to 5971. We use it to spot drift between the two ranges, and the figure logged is 1.50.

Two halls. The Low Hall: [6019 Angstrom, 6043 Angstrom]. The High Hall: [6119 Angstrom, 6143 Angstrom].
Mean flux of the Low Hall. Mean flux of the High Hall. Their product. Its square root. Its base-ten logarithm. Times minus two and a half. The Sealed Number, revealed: -3.68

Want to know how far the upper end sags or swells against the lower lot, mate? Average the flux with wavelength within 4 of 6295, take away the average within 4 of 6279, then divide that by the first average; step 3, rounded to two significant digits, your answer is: -0.12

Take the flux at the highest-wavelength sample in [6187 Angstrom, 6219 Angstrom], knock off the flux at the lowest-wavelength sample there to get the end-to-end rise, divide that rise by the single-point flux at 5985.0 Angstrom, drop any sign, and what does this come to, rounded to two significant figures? 0.12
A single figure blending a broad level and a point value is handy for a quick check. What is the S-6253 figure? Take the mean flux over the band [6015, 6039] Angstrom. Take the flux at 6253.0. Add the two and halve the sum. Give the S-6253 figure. 30.7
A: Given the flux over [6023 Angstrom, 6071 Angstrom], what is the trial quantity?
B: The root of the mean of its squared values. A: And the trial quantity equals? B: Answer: 28.7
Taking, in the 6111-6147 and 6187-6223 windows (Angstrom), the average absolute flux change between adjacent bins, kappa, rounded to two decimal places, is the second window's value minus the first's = 0.73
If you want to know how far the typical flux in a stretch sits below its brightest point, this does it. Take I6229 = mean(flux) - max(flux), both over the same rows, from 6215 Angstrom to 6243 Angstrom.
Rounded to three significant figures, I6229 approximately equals -2.51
